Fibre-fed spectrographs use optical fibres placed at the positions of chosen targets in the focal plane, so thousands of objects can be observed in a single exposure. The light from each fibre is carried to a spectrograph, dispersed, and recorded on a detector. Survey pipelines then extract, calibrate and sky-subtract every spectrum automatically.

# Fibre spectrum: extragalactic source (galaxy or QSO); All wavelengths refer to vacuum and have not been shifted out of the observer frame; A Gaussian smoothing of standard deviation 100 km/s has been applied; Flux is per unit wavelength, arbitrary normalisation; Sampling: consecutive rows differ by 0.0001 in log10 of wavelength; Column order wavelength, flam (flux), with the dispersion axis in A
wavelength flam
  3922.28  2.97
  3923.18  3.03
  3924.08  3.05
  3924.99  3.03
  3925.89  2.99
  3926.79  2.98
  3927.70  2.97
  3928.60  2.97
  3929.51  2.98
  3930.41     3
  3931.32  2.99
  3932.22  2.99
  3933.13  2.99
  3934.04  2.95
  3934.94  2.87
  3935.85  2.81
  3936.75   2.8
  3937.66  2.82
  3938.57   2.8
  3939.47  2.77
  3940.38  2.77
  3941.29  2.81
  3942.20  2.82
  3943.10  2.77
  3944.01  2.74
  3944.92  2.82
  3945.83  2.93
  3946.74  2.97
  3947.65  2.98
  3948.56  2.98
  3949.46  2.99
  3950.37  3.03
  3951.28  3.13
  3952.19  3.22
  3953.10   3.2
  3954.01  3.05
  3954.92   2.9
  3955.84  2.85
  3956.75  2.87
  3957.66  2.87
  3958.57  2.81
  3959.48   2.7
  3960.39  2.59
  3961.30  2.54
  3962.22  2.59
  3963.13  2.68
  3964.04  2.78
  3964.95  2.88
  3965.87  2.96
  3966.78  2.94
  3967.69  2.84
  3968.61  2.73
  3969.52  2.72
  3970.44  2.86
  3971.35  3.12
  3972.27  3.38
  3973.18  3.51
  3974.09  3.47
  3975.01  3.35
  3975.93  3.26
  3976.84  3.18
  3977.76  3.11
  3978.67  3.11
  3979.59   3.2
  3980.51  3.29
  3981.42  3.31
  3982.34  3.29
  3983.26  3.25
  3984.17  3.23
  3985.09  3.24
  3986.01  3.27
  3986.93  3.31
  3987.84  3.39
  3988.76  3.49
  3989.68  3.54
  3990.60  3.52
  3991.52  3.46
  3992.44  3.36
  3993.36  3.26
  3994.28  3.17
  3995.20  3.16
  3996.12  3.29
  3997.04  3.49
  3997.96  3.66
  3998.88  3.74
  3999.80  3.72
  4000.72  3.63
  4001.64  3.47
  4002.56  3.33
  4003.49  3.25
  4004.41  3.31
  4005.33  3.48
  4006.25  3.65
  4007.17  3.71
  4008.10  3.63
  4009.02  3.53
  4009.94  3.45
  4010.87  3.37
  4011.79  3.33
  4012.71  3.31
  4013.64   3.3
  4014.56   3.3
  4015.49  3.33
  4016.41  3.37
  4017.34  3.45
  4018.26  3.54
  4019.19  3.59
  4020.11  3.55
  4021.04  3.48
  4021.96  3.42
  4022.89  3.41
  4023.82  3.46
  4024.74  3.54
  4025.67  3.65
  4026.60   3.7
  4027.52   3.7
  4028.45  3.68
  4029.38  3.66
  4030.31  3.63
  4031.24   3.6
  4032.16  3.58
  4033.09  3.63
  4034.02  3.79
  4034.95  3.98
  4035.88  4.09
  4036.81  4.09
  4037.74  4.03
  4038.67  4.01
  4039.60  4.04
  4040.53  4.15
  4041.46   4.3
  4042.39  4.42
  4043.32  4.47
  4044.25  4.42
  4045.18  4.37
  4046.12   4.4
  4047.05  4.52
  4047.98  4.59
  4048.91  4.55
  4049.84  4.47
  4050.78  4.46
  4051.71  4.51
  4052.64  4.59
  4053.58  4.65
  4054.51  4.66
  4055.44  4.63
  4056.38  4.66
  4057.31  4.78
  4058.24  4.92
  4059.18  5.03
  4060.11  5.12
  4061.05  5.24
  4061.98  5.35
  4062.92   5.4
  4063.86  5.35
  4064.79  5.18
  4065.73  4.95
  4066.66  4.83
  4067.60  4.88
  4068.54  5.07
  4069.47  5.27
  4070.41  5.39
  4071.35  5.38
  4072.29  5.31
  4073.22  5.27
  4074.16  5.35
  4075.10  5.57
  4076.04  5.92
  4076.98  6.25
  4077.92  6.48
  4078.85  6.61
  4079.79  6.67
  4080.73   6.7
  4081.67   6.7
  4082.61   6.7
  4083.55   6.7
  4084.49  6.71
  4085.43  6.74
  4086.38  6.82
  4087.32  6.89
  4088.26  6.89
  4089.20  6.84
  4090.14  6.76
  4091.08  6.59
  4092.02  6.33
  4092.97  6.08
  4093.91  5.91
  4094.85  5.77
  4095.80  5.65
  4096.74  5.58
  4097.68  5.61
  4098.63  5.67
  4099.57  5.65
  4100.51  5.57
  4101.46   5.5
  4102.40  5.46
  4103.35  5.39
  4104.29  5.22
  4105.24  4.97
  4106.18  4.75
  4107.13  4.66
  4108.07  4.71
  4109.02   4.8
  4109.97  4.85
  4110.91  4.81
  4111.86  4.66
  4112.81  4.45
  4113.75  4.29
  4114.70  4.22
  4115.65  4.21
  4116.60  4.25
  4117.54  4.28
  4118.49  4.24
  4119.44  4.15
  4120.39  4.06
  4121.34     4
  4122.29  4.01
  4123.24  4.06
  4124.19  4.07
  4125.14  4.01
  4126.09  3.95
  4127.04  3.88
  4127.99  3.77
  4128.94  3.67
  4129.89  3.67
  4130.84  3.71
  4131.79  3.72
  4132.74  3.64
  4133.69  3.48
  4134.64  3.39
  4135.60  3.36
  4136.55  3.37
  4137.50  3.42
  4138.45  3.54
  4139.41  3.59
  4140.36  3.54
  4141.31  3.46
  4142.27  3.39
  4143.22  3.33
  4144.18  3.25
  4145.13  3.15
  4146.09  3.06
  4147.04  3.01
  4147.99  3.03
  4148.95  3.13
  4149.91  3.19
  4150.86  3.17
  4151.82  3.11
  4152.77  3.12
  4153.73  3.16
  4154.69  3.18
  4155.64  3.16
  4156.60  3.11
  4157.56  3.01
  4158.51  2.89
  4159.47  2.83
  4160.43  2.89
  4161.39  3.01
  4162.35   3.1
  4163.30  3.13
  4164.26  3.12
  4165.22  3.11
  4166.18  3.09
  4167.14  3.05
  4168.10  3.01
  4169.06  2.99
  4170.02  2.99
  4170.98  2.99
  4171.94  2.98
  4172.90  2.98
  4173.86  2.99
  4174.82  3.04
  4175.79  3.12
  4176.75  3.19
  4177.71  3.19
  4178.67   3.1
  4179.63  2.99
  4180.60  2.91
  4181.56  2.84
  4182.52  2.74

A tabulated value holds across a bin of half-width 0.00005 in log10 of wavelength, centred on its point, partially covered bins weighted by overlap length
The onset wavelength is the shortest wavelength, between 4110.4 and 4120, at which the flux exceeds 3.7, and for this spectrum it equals 4110.91 A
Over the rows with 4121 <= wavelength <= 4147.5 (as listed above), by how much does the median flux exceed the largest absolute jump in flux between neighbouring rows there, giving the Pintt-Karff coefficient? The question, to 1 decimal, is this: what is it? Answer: 3.4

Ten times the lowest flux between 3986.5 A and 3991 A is 33.1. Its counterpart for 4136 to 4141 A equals 33.7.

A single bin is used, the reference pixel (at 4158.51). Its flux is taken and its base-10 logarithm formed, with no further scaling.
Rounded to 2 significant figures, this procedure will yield 0.46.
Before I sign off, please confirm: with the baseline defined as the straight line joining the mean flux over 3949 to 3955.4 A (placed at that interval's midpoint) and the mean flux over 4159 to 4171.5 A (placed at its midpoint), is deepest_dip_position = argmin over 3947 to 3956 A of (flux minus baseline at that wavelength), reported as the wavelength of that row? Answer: 3955.84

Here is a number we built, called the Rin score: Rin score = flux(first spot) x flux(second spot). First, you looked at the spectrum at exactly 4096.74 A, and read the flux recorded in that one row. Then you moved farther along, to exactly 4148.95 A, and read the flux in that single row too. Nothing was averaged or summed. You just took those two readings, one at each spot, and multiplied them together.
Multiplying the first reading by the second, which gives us 17.5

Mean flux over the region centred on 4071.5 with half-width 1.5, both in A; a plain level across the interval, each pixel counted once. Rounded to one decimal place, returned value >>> 5.4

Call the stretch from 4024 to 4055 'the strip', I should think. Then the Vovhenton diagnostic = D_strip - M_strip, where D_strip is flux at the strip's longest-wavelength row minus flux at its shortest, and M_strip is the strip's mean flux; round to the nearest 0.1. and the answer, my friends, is -3.0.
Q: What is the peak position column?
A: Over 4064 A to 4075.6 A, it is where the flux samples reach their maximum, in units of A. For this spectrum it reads 4075.10 A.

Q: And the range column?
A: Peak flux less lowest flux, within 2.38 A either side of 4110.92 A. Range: 0.40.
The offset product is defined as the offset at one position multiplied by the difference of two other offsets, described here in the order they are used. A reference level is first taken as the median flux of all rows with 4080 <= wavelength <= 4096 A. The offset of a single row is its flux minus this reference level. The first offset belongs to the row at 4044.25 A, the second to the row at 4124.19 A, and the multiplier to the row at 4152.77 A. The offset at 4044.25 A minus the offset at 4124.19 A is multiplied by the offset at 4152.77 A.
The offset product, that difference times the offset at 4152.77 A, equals -1.3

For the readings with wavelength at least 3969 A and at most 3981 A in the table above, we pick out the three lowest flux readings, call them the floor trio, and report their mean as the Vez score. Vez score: 2.9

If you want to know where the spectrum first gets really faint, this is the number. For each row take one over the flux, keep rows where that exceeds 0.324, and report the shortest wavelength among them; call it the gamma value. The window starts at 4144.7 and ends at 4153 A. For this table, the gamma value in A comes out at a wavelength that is 4146.09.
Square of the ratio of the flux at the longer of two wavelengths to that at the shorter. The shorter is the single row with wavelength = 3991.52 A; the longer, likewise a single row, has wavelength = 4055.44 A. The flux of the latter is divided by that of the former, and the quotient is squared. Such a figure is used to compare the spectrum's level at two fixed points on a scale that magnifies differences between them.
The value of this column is 1.8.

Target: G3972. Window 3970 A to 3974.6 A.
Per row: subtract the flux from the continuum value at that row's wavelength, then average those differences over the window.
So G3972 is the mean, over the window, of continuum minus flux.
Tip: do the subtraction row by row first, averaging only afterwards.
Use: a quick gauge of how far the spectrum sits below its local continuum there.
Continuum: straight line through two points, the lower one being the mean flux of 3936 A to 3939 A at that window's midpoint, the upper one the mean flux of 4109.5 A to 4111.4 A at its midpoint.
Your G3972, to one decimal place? -0.1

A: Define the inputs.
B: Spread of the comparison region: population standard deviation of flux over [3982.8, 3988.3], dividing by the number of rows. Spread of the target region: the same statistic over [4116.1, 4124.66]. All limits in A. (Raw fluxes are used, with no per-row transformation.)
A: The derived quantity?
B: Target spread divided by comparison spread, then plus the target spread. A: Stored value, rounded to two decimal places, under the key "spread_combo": 1.96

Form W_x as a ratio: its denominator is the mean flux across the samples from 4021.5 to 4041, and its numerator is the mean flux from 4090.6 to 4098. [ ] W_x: 1.58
